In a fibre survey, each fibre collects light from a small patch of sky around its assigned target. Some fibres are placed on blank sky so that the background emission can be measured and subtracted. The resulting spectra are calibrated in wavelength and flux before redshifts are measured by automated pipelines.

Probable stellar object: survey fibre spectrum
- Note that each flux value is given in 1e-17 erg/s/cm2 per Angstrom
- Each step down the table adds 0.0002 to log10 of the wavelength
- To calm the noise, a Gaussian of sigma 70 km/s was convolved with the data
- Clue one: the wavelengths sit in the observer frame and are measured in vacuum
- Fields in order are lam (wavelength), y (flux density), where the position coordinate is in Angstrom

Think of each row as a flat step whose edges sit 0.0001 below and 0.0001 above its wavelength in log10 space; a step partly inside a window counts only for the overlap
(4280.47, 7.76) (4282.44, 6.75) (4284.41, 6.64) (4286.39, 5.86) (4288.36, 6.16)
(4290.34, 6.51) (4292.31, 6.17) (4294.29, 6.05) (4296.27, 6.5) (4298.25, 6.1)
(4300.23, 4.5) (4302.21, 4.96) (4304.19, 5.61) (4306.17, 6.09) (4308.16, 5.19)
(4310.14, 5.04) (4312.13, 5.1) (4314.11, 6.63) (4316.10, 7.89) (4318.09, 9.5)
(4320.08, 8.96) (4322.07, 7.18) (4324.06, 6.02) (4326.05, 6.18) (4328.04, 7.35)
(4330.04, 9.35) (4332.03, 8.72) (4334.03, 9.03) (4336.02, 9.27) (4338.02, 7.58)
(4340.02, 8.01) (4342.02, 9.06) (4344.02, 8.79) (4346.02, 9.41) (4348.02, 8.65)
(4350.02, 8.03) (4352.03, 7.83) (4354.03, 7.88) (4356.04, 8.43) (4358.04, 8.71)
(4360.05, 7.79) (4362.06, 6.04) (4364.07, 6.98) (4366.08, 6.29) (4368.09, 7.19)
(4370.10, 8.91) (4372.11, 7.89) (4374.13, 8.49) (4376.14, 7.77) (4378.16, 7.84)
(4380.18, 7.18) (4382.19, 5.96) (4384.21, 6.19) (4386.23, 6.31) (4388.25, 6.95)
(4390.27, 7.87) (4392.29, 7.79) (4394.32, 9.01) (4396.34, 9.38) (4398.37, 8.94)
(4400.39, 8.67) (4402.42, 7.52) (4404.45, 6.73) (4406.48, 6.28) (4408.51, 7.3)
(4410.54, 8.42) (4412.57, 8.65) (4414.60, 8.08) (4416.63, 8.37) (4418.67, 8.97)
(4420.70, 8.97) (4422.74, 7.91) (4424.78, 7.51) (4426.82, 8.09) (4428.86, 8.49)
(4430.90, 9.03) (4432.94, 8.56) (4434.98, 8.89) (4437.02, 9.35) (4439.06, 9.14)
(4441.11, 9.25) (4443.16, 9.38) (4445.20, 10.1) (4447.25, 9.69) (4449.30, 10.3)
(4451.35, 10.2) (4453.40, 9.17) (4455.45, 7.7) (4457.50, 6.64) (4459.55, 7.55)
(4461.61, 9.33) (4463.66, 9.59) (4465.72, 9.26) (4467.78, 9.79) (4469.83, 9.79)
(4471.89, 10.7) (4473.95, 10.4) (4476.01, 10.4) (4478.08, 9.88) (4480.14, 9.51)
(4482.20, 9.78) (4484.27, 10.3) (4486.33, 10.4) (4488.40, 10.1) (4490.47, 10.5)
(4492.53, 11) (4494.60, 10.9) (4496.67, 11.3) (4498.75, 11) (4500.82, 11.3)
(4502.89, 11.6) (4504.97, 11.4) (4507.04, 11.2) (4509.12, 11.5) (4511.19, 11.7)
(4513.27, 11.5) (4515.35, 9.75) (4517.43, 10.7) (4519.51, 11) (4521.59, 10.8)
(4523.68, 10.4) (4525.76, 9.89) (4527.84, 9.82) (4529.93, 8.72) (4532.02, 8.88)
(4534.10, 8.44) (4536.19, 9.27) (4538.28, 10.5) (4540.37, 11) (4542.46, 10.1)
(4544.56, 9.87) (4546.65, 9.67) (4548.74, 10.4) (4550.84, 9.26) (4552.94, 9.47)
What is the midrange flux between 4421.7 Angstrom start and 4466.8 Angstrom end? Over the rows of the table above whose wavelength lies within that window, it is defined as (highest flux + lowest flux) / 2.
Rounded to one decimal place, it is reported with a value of 8.5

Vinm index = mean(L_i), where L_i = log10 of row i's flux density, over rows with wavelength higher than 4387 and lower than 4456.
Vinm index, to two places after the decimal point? 0.93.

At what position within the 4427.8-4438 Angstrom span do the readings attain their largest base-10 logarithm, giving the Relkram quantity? 4437.02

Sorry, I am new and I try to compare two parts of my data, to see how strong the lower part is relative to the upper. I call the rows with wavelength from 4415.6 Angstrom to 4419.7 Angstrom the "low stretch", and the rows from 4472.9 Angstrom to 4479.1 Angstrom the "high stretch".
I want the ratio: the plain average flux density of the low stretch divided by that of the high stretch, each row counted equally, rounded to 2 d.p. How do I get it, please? 0.85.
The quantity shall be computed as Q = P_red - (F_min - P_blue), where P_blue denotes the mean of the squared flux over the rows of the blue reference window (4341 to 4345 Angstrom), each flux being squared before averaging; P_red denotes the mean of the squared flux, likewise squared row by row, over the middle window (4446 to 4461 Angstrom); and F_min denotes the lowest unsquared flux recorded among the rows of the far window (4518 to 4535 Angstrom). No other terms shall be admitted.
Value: 150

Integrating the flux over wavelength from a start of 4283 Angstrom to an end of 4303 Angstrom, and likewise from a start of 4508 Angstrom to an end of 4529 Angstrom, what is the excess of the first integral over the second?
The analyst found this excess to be -105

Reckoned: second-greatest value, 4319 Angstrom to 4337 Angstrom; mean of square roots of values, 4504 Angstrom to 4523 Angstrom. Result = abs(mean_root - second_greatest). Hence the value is 5.95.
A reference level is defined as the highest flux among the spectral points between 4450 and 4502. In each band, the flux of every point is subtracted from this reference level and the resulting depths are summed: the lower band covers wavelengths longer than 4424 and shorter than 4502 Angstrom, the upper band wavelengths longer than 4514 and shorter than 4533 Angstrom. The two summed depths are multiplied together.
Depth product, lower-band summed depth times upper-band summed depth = 765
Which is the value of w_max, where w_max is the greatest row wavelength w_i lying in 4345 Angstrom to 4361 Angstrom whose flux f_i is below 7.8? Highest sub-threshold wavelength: 4360.05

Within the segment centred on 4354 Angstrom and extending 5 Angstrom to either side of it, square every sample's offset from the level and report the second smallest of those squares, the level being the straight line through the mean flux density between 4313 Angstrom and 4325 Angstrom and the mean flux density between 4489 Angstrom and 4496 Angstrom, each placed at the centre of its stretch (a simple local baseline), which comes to 0.0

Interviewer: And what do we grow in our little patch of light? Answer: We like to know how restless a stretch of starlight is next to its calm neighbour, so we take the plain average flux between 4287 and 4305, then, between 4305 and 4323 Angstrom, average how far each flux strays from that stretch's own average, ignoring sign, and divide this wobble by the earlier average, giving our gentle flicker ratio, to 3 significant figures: 0.234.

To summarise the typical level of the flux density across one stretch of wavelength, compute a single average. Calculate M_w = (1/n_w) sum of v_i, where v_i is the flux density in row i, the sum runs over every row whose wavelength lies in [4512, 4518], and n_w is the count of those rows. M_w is 10.7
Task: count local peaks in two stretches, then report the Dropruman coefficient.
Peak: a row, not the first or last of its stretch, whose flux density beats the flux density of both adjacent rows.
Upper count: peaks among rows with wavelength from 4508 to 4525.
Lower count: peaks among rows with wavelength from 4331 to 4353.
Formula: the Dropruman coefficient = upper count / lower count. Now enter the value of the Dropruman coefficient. 0.7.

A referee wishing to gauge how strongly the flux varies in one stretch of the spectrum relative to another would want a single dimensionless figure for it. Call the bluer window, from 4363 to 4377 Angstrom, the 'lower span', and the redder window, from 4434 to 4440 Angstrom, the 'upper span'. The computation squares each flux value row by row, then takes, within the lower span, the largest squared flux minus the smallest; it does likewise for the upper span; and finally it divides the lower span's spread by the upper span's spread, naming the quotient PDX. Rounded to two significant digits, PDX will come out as 4.7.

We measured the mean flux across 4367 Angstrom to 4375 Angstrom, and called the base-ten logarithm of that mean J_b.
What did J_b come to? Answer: 0.91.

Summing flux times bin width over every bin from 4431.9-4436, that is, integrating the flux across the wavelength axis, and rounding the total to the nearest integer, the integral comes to 36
